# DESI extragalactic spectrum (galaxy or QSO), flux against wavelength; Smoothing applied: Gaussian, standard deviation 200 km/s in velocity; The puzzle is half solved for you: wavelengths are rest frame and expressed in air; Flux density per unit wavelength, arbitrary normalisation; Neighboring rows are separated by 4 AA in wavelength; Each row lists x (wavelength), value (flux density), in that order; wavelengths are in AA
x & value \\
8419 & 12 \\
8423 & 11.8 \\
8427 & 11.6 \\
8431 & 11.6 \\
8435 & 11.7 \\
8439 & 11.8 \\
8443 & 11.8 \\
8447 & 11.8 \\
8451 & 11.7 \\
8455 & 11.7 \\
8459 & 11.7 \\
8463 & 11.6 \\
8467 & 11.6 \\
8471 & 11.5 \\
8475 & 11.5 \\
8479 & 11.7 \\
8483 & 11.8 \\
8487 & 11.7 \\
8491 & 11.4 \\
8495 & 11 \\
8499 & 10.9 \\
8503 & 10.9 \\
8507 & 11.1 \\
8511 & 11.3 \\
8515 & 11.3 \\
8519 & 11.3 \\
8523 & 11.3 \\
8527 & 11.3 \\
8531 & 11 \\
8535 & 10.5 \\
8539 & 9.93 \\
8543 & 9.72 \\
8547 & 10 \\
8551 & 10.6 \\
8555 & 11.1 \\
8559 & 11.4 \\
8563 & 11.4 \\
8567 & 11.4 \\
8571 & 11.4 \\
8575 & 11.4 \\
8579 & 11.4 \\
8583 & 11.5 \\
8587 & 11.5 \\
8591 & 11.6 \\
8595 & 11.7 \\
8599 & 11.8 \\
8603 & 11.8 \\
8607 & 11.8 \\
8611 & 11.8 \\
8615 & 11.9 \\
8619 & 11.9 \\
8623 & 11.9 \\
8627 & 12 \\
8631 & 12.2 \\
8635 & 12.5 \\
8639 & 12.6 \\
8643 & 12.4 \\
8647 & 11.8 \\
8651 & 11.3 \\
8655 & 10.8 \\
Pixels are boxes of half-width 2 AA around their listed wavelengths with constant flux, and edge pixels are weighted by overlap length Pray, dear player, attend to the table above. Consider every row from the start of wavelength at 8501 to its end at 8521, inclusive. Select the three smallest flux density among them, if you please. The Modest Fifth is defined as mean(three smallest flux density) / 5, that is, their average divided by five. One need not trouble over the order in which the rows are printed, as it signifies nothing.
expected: 2.22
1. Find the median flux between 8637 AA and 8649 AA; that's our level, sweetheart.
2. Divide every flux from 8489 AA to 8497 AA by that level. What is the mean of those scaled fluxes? 0.903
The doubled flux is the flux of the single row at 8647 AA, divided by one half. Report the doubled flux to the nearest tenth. 23.6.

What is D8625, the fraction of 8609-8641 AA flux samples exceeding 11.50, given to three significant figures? 1.00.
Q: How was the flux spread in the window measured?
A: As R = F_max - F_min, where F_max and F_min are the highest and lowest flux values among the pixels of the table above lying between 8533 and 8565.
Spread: 1.7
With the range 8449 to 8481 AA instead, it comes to 0.2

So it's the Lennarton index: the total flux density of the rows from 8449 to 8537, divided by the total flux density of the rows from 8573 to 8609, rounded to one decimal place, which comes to 2.4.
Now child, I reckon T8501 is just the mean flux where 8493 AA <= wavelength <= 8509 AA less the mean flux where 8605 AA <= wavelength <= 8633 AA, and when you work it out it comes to -1.0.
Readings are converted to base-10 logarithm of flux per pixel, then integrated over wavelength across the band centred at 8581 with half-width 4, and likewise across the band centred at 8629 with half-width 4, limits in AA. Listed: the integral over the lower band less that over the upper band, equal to -0.19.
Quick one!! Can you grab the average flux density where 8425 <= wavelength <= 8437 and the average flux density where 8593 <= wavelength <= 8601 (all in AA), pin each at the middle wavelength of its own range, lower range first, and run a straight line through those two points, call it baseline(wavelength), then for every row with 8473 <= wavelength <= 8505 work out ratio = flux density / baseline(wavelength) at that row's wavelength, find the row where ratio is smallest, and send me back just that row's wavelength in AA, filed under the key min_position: 8503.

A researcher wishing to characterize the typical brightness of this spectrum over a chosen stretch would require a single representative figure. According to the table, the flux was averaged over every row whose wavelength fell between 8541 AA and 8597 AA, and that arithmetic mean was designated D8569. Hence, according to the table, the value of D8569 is 11.2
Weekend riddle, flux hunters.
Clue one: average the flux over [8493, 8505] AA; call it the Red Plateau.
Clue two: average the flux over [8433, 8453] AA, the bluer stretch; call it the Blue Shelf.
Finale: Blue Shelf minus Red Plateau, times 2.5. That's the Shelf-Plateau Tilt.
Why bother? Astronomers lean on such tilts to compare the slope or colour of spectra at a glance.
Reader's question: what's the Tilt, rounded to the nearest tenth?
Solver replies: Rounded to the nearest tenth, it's 2.1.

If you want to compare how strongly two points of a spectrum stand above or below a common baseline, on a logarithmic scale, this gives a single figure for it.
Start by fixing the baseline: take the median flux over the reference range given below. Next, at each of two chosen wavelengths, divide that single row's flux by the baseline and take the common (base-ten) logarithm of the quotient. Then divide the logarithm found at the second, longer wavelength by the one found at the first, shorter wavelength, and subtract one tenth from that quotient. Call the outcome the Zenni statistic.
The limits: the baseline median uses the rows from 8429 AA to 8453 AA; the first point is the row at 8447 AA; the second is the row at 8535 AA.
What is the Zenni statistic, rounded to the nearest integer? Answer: -27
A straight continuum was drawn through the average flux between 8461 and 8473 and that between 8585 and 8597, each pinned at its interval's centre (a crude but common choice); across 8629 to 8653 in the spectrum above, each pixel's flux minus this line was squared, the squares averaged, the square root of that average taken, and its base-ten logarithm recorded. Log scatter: -0.2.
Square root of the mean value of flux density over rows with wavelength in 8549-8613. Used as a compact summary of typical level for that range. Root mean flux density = 3.39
